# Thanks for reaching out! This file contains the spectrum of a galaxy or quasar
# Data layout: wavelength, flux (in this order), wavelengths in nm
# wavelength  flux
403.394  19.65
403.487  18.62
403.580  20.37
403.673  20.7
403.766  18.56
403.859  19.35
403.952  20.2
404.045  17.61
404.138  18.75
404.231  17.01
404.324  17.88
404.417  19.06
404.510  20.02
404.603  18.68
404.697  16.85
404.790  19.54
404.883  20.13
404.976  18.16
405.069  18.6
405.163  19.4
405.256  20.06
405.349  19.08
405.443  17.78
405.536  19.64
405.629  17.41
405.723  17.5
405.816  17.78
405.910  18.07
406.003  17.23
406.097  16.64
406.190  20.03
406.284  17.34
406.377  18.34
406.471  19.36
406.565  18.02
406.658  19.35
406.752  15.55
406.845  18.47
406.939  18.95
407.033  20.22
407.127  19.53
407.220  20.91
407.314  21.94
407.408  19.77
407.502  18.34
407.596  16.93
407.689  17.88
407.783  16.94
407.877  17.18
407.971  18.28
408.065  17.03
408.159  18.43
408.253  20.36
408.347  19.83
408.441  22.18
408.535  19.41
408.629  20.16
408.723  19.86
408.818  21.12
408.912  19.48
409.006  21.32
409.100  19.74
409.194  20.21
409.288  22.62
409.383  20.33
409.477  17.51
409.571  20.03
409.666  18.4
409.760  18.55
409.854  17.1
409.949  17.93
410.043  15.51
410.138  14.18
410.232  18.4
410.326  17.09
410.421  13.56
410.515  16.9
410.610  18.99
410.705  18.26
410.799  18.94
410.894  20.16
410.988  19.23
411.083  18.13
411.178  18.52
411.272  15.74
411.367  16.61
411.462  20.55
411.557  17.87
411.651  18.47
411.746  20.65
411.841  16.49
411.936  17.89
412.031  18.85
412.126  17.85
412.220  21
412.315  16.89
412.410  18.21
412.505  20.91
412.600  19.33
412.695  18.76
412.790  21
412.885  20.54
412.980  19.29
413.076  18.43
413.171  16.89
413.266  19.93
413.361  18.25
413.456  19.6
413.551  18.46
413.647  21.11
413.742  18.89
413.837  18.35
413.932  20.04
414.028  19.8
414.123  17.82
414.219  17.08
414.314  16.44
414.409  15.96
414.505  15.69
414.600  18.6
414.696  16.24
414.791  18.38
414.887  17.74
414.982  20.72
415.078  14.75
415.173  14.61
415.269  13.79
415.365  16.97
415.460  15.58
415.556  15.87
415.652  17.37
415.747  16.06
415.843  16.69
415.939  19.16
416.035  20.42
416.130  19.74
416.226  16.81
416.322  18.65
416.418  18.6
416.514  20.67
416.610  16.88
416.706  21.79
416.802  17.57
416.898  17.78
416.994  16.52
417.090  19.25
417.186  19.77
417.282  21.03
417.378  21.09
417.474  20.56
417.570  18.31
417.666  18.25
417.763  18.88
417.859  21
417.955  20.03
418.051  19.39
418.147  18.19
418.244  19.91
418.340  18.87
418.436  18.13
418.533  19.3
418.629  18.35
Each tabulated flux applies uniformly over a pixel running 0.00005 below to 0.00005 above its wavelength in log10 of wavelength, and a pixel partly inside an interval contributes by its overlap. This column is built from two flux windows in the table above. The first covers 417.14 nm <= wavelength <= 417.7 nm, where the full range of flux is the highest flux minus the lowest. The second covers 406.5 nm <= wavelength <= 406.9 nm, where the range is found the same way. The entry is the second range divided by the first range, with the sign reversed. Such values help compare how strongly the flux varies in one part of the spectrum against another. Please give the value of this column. -1.3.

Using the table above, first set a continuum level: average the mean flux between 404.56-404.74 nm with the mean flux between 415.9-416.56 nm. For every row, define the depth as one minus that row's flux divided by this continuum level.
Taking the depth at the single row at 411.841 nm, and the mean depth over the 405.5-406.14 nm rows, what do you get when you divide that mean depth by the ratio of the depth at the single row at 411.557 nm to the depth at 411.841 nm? 0.1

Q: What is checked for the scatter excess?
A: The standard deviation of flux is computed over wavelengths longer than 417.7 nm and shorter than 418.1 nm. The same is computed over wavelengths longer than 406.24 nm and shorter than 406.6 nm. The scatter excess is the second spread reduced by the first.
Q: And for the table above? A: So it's -0.1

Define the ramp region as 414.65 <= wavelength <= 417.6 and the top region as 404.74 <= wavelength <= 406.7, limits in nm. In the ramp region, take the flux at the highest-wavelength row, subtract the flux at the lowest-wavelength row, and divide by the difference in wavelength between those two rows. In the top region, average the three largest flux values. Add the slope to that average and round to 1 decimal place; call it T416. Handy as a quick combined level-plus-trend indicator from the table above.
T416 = 20.8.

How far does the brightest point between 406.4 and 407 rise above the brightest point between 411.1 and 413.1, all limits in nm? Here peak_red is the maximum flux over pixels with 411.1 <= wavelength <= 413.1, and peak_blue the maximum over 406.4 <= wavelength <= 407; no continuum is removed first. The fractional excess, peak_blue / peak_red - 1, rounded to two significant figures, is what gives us -0.078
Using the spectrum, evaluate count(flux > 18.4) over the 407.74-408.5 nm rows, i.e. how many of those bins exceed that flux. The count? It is 4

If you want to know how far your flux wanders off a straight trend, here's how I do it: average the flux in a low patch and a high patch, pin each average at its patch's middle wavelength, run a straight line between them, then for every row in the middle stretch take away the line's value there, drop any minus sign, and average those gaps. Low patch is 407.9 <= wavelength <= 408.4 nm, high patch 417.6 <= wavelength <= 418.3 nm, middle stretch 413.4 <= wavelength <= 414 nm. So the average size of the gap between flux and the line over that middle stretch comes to 0.84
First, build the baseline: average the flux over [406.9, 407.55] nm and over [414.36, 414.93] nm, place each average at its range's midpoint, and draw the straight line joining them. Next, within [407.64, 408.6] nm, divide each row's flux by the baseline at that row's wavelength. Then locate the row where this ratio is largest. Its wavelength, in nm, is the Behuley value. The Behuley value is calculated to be 408.441 nm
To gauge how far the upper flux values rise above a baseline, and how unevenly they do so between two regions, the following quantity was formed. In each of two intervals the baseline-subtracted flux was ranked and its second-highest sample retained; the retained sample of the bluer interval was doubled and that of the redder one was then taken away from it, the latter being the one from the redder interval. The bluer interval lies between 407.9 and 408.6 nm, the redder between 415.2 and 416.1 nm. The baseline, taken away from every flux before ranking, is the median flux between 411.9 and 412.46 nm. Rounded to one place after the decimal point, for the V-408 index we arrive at 3.5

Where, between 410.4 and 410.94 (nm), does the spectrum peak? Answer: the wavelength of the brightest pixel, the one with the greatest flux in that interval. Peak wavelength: 410.894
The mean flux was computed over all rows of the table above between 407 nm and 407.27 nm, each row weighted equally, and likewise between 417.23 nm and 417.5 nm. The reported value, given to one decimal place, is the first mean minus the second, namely -0.7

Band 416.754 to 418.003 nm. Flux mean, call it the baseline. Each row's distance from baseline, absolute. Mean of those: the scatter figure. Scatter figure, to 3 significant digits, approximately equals 1.25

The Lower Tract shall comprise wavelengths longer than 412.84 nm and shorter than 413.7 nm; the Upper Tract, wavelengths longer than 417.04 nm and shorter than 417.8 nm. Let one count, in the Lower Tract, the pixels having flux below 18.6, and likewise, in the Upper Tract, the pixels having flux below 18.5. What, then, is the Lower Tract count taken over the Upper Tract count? 2.0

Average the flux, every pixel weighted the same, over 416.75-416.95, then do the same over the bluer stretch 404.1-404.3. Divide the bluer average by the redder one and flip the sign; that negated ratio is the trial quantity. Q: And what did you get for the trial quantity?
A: -1.01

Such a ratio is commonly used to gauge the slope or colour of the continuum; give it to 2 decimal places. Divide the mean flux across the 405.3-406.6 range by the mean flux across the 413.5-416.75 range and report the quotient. 1.02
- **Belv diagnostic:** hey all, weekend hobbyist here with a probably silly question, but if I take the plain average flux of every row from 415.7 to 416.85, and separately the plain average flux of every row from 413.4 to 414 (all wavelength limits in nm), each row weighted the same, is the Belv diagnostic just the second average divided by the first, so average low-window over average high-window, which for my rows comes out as 1.044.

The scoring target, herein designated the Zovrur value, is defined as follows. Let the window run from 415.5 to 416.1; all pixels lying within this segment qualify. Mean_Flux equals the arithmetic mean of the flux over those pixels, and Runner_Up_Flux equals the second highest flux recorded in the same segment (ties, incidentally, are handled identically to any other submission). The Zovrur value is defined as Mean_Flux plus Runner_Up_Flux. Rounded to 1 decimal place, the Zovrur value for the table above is 36.8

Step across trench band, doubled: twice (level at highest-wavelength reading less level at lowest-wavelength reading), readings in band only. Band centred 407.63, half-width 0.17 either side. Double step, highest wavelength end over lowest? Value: -3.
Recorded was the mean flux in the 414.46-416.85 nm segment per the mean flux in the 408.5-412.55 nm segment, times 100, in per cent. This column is 94.5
